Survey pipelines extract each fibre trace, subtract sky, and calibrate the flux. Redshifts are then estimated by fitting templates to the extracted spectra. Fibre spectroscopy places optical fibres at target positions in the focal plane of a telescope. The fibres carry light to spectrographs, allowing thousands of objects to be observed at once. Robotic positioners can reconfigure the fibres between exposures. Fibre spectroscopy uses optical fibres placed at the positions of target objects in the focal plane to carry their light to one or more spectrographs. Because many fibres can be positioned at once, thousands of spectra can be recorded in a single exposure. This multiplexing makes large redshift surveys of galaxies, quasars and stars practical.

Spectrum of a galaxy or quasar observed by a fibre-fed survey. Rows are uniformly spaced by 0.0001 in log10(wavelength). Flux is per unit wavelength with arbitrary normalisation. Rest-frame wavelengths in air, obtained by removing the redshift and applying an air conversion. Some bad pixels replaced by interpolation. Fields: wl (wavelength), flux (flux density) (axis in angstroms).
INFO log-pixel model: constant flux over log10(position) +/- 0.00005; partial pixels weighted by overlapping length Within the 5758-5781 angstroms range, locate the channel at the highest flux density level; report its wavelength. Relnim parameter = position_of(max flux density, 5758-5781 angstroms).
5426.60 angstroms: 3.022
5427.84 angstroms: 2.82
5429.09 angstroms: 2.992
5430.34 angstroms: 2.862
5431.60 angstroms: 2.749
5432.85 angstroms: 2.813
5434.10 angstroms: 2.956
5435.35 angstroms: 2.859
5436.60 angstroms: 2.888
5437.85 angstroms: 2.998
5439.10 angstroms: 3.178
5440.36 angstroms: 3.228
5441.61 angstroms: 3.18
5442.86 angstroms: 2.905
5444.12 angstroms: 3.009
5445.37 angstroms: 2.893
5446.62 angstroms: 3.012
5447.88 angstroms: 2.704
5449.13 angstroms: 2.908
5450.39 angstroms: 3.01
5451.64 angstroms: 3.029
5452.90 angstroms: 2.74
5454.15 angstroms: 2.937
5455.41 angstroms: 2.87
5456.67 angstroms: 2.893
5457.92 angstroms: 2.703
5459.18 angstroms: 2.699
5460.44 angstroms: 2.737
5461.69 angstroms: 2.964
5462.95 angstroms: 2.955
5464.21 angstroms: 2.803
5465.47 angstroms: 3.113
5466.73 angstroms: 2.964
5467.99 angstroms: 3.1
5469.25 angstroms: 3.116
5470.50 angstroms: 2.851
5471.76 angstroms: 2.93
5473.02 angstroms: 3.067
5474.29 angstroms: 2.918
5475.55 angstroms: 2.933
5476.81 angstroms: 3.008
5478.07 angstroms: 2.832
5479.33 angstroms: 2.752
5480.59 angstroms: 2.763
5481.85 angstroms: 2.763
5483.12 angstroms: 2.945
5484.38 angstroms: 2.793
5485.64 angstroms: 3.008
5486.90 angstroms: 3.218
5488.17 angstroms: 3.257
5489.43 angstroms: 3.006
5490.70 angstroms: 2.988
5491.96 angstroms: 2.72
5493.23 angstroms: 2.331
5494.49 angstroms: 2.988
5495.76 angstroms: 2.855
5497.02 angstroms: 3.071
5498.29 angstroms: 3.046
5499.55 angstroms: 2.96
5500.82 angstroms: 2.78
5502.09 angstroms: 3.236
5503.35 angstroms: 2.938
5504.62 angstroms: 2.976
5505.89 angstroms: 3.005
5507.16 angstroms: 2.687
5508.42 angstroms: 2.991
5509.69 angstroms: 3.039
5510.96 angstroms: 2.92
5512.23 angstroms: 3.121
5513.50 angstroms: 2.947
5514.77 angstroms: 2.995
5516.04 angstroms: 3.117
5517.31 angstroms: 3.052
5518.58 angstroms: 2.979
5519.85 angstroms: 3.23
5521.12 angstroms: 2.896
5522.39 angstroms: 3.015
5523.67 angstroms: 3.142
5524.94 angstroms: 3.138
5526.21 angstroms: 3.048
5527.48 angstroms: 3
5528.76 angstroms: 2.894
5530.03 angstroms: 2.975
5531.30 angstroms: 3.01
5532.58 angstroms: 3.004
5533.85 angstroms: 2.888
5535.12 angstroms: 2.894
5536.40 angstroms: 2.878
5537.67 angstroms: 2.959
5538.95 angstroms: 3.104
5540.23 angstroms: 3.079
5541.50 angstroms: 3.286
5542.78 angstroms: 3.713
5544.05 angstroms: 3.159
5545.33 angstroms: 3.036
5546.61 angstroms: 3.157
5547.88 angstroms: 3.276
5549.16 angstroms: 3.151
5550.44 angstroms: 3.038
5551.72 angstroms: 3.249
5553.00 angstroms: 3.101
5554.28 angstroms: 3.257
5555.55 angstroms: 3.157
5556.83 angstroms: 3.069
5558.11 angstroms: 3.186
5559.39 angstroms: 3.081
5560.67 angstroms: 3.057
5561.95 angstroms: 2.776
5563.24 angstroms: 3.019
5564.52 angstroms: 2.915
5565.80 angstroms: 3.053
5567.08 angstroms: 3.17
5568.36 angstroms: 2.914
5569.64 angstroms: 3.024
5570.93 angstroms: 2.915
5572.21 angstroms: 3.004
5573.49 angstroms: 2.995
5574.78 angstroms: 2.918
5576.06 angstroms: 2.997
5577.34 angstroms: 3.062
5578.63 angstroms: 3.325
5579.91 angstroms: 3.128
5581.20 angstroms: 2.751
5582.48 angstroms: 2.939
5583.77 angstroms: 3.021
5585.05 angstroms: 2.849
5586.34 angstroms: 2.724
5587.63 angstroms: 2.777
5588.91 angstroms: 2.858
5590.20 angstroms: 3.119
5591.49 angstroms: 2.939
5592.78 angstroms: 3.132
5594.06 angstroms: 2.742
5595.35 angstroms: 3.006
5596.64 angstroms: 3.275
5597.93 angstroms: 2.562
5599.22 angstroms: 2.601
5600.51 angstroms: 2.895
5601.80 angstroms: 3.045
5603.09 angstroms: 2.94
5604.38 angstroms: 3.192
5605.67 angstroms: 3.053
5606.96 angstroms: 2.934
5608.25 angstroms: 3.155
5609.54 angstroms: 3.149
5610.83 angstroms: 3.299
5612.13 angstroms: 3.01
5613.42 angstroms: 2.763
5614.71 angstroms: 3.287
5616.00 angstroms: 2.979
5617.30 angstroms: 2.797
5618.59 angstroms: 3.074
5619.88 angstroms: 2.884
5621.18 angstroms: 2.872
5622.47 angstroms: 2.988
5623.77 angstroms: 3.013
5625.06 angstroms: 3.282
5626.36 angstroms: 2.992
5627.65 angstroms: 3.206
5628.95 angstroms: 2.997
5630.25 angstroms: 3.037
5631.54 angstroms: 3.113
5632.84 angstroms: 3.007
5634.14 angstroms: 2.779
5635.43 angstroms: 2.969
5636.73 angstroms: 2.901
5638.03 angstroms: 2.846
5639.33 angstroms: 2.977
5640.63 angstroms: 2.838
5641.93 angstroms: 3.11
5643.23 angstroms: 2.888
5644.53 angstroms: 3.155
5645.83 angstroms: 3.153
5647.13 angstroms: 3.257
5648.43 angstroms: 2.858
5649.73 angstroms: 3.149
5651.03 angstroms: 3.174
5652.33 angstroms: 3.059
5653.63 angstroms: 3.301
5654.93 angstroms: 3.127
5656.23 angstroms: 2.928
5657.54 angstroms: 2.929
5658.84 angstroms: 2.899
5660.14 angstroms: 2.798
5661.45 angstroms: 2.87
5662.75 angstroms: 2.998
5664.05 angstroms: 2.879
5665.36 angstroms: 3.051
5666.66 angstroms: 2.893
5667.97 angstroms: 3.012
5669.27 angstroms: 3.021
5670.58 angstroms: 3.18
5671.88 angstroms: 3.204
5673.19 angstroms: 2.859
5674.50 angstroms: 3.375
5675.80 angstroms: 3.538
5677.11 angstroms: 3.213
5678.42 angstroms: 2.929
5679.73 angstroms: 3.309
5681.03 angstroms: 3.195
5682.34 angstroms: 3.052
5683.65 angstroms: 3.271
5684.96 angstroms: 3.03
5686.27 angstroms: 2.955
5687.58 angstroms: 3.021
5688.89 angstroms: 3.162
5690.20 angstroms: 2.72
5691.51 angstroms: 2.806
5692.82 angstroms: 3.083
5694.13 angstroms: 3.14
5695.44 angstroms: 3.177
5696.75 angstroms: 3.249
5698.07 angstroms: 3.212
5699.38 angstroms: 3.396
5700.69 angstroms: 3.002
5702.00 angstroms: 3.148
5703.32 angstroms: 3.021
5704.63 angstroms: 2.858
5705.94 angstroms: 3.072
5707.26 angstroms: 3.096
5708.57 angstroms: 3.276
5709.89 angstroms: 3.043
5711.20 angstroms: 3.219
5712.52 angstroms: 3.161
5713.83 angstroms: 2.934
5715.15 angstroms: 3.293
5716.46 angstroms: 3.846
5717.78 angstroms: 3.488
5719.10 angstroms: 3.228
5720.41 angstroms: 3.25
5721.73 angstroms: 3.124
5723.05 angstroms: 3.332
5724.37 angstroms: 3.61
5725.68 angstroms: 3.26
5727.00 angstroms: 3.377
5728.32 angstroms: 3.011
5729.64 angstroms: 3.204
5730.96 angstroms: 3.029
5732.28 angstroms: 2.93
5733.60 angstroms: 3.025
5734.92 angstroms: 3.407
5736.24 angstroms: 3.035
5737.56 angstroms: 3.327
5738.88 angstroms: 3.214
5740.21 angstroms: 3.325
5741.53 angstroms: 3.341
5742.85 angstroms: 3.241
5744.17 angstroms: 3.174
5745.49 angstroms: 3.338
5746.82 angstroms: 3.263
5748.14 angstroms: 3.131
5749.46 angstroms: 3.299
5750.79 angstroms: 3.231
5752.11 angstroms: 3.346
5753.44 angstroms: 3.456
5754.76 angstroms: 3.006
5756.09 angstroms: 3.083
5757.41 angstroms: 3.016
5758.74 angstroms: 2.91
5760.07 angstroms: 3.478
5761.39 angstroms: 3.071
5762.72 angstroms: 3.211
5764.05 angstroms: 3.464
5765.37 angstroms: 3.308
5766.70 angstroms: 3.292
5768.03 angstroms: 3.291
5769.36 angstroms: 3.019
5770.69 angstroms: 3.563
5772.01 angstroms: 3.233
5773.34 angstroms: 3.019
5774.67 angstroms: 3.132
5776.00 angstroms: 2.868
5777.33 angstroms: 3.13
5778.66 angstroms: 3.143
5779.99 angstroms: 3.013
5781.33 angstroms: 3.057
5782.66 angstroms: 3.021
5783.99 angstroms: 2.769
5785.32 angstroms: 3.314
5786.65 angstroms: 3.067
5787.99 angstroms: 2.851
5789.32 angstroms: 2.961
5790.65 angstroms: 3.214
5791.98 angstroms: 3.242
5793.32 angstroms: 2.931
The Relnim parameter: 5770.69 angstroms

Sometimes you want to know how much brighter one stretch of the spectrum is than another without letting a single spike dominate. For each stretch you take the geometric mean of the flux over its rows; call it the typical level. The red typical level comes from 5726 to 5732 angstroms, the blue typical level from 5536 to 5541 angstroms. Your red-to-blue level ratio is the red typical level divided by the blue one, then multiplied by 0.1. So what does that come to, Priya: 0.105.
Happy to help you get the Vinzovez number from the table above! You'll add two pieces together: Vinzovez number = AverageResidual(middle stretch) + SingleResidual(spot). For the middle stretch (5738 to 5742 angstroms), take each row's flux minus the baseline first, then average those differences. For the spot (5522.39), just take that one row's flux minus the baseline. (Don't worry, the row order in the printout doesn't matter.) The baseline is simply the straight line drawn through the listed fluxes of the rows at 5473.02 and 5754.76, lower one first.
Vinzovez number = 0.24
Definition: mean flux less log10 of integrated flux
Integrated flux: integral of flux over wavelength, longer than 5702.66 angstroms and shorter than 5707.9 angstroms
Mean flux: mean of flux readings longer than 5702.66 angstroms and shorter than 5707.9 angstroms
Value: 1.81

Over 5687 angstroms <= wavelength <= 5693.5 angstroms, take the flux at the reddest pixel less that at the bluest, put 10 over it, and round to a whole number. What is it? 161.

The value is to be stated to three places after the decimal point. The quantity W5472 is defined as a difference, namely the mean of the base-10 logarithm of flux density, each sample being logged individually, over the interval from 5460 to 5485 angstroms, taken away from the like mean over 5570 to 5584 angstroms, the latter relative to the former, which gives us 0.013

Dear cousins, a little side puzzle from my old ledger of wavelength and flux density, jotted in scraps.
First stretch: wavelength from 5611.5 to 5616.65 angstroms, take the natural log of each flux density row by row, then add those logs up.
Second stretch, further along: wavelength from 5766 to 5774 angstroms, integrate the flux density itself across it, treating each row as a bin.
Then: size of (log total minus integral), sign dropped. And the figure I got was 21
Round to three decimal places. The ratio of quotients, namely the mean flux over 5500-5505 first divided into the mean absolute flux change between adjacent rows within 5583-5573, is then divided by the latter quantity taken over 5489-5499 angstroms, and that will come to 0.245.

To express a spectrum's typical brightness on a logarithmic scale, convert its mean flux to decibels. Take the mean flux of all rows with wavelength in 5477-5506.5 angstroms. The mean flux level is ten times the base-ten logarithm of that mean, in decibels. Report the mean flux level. 4.66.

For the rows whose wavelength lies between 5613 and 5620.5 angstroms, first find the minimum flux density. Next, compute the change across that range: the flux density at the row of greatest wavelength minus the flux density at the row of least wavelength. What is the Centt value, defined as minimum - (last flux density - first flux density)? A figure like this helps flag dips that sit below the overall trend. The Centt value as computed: 2.64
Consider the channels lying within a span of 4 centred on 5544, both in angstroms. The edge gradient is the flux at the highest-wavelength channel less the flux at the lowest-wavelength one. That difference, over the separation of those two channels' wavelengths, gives -0.27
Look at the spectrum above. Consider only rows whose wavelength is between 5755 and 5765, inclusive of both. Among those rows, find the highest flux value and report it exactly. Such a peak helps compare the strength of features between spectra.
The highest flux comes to 3.478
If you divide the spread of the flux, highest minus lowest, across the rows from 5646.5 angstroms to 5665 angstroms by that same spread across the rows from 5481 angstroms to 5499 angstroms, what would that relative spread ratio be 0.5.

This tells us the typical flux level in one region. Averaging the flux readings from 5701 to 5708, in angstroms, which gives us 3.04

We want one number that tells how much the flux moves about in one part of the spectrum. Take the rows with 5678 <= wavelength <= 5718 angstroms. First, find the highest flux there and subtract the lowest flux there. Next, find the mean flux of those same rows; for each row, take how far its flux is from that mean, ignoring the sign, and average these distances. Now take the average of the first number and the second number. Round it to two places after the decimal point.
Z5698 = 0.64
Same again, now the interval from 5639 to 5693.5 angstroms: 0.48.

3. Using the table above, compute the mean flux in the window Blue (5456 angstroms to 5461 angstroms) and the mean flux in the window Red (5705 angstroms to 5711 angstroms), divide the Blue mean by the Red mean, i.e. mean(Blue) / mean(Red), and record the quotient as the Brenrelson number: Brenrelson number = 0.88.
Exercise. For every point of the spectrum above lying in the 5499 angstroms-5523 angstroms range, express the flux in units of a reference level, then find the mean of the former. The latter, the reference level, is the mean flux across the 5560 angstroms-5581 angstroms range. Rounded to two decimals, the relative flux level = 0.99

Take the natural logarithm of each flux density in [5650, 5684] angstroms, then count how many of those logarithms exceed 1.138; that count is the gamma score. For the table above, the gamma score 11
